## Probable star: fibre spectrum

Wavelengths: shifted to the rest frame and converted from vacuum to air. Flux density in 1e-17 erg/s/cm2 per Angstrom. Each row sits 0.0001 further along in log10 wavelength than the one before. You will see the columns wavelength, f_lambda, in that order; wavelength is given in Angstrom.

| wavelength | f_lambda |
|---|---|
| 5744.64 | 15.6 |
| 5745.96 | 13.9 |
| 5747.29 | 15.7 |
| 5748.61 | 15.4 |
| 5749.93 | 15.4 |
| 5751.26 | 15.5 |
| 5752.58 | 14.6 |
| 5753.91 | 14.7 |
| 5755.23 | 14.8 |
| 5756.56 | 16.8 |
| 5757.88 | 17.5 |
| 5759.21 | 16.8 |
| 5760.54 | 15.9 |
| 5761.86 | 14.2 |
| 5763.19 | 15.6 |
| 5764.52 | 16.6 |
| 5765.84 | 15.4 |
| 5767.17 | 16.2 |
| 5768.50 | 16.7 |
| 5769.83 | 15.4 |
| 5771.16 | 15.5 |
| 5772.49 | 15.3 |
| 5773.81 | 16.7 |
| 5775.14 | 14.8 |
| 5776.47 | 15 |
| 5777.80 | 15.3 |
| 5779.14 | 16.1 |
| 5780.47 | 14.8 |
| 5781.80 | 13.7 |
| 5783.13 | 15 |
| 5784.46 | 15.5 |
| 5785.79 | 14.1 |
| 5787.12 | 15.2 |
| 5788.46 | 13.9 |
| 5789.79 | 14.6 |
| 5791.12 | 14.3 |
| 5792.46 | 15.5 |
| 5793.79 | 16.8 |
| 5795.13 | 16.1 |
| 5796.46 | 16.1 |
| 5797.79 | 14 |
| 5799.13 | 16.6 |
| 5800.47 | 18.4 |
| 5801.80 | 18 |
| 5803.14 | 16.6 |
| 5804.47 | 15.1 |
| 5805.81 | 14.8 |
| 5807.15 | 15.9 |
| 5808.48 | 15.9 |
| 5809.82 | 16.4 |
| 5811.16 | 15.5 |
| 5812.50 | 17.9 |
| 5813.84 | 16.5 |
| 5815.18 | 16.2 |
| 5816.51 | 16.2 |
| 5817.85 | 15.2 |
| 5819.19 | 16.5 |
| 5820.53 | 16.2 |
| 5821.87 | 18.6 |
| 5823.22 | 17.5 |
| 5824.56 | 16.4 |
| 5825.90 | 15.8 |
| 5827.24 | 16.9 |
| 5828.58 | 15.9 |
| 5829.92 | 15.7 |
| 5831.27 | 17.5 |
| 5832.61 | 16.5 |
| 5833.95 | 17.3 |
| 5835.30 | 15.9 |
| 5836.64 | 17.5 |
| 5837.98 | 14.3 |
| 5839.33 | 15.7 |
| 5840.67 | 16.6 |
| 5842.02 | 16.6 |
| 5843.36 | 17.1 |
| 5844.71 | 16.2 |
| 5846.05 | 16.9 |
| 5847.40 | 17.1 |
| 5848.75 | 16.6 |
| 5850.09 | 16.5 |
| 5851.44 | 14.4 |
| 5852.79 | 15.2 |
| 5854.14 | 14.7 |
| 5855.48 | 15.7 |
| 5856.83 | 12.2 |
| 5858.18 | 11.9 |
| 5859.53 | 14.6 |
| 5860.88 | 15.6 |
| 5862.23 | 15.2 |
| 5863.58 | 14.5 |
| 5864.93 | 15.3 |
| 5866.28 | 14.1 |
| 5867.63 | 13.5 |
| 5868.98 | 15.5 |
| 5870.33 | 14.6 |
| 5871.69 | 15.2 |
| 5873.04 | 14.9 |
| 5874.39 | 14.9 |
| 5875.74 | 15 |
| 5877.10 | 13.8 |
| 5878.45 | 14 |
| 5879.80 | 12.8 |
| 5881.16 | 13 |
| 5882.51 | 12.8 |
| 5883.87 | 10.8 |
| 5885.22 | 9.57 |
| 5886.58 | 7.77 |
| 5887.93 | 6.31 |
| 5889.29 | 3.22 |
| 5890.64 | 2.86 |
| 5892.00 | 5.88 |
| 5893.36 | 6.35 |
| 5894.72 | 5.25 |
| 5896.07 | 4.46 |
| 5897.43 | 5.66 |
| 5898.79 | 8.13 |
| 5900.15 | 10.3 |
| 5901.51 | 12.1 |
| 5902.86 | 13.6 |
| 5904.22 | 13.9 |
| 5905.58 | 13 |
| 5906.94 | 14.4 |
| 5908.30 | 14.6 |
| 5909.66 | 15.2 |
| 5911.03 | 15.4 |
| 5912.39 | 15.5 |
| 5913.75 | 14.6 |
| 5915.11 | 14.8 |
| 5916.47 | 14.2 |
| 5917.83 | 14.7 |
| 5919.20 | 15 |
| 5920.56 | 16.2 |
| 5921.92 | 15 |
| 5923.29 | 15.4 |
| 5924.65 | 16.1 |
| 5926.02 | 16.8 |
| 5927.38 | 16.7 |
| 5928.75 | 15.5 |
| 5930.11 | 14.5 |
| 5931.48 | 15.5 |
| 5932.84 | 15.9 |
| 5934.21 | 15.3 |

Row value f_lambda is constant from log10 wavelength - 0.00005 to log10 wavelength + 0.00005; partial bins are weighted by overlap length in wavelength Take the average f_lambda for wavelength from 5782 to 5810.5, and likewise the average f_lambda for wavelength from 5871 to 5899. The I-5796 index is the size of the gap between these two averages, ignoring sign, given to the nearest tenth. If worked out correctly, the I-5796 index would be 6.0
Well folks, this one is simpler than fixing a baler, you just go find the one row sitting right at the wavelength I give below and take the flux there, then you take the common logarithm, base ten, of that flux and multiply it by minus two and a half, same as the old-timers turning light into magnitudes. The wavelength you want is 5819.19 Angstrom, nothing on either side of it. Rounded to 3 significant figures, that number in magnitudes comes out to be -3.04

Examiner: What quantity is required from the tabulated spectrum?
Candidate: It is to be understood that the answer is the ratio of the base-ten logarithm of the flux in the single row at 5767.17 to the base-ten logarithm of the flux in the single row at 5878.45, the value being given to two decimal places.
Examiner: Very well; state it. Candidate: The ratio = 1.06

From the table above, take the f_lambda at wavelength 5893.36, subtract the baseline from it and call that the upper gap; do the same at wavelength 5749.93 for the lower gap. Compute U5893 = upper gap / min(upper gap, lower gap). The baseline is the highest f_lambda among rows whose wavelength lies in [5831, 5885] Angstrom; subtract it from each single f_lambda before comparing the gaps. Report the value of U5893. 1.00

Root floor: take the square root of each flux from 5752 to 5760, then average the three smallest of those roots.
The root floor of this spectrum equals 3.83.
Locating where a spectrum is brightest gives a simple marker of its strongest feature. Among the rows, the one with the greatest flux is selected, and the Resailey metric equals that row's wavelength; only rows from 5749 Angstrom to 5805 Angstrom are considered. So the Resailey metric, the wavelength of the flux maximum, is 5800.47 Angstrom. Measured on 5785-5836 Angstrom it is 5821.87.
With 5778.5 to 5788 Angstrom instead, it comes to 5779.14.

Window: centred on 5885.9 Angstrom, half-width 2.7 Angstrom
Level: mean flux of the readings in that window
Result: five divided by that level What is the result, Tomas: 0.58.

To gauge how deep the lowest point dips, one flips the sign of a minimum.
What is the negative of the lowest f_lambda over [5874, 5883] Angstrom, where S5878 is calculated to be -12.8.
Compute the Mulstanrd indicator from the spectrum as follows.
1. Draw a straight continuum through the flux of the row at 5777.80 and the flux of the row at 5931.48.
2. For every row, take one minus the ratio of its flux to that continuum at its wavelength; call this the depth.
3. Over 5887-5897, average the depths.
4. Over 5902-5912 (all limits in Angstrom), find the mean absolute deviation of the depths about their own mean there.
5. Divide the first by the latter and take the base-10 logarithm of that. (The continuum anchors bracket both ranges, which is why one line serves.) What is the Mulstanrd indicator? 1.2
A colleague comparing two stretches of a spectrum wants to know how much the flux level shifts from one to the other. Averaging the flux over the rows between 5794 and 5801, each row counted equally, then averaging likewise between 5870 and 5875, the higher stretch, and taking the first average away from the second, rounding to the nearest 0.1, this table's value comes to -1.3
